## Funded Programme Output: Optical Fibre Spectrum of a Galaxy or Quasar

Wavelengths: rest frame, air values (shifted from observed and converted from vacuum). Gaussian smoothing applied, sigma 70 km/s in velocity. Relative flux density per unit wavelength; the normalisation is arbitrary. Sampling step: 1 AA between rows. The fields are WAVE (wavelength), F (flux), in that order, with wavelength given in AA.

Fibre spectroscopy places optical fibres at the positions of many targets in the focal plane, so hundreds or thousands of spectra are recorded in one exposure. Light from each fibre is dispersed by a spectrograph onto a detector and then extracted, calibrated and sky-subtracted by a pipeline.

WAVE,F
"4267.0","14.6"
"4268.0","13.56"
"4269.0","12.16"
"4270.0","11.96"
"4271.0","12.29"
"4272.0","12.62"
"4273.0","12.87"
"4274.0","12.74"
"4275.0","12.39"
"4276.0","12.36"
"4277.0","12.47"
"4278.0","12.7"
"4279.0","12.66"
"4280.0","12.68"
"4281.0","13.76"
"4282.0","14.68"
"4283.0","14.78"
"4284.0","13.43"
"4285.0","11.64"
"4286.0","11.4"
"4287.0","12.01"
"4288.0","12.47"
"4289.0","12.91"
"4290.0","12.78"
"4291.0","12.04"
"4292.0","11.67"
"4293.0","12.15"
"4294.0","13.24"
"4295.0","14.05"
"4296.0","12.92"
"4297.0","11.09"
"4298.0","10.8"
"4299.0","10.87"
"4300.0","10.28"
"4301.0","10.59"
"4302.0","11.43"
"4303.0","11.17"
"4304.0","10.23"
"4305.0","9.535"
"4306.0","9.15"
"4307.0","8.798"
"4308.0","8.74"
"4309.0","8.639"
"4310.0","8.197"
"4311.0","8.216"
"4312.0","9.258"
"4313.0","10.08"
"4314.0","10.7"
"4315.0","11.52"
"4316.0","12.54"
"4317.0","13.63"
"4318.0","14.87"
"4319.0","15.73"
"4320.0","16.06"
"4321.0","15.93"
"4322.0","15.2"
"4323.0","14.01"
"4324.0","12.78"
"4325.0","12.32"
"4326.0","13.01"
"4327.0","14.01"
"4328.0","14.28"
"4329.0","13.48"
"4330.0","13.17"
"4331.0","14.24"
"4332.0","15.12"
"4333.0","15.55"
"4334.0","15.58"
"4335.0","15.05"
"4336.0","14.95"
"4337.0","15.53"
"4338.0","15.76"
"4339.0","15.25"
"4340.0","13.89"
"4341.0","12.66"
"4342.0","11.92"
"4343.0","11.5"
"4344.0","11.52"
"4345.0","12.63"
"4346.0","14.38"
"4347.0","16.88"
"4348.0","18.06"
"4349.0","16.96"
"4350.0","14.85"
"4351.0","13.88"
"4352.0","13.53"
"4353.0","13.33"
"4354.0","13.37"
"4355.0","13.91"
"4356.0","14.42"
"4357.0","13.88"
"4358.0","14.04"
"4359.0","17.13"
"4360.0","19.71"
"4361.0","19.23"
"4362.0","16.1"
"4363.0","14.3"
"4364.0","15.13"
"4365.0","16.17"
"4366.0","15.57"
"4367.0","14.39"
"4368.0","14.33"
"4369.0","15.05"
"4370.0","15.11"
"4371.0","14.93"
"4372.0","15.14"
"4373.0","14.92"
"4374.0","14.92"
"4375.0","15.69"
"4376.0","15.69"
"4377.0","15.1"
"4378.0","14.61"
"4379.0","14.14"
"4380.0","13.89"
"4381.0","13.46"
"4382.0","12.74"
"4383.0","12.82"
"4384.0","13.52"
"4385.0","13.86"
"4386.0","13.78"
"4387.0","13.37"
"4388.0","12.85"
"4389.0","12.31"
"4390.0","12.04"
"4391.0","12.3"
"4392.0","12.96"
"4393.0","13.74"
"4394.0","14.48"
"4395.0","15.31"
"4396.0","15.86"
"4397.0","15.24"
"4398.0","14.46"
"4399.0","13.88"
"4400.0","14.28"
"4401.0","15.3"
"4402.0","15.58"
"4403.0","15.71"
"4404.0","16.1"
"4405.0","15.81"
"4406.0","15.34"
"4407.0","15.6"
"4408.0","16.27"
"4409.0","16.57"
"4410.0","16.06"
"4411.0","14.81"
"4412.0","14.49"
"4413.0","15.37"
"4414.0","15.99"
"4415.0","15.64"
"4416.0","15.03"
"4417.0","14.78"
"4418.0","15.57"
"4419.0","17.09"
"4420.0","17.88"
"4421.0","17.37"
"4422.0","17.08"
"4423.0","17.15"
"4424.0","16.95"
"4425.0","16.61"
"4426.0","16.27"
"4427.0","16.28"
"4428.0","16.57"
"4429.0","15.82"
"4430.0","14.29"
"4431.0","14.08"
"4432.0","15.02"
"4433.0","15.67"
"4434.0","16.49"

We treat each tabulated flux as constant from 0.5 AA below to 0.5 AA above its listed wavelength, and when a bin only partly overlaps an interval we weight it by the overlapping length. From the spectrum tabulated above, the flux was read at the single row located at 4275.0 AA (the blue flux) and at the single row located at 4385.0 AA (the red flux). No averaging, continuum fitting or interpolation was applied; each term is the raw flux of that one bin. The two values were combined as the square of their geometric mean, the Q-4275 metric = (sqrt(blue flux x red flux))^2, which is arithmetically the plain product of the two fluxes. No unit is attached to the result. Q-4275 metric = 172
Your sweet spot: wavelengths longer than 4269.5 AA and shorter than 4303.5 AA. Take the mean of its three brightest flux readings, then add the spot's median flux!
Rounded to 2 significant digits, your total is 27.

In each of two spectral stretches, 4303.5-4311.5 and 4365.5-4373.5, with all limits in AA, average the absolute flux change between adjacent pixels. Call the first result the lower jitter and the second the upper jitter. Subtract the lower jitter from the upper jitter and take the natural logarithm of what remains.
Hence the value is -2.5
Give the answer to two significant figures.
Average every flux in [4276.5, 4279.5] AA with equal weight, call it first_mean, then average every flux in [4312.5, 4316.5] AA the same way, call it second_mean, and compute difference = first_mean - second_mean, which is 1.4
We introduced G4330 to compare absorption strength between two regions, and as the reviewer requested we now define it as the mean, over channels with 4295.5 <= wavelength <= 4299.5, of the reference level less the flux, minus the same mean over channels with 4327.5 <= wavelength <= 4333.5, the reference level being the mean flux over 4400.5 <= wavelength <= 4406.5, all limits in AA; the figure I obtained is 2.9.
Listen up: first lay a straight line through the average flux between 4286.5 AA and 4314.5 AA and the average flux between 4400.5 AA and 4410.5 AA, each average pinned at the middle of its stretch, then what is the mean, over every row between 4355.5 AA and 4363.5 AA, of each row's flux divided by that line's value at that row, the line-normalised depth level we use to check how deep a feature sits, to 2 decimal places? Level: 1.18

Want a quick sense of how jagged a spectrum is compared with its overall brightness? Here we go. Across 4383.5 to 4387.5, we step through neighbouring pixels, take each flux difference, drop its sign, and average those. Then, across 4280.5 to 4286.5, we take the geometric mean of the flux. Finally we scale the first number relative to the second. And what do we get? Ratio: 0.0209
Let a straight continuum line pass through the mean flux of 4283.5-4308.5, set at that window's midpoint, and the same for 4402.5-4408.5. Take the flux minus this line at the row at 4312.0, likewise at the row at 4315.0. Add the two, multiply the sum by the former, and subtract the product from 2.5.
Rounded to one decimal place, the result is -7.2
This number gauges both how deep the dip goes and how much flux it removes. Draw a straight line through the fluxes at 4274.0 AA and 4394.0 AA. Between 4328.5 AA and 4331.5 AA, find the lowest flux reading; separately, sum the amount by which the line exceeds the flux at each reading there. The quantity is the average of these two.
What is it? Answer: 6.5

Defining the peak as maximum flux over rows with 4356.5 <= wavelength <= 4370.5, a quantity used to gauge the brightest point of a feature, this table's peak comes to 19.71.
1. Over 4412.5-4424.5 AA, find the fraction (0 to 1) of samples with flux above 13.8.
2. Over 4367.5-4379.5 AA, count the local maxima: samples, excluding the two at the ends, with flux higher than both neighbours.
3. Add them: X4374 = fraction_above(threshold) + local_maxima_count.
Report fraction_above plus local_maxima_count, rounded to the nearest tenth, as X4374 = 3.0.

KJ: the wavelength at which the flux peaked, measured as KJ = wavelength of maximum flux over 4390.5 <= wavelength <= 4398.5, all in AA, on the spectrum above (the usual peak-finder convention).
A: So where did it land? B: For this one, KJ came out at 4396.0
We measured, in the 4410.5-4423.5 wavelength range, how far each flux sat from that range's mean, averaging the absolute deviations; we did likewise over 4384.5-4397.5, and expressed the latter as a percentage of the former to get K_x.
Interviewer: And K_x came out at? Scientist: 98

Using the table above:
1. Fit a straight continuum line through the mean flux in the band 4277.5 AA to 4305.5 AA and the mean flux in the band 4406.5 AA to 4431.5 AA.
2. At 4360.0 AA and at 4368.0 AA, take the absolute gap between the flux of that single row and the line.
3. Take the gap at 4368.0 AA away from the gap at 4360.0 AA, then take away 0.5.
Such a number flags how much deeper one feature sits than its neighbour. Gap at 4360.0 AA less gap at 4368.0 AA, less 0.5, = 4.9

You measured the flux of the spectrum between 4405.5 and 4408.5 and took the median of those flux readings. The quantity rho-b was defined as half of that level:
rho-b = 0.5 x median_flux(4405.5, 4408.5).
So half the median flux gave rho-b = 7.8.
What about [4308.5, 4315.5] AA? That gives 4.6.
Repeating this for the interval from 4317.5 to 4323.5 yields 7.7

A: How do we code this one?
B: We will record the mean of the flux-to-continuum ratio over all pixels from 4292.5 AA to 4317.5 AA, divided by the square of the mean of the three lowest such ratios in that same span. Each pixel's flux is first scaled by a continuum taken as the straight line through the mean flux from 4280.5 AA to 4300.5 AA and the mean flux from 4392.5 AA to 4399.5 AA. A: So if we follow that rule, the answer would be 1.99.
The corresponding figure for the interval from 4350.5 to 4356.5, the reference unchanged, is 1.05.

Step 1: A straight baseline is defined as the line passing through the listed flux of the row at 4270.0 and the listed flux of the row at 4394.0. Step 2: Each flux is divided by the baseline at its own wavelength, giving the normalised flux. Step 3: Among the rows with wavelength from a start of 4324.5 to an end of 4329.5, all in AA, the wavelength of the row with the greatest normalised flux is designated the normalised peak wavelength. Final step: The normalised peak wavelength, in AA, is 4328.0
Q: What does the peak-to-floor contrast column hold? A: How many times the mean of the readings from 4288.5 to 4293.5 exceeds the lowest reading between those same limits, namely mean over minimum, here 1.05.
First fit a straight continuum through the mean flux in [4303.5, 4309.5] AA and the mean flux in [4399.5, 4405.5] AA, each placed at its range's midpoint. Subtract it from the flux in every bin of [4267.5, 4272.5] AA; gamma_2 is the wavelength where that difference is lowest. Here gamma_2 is 4270.0 AA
